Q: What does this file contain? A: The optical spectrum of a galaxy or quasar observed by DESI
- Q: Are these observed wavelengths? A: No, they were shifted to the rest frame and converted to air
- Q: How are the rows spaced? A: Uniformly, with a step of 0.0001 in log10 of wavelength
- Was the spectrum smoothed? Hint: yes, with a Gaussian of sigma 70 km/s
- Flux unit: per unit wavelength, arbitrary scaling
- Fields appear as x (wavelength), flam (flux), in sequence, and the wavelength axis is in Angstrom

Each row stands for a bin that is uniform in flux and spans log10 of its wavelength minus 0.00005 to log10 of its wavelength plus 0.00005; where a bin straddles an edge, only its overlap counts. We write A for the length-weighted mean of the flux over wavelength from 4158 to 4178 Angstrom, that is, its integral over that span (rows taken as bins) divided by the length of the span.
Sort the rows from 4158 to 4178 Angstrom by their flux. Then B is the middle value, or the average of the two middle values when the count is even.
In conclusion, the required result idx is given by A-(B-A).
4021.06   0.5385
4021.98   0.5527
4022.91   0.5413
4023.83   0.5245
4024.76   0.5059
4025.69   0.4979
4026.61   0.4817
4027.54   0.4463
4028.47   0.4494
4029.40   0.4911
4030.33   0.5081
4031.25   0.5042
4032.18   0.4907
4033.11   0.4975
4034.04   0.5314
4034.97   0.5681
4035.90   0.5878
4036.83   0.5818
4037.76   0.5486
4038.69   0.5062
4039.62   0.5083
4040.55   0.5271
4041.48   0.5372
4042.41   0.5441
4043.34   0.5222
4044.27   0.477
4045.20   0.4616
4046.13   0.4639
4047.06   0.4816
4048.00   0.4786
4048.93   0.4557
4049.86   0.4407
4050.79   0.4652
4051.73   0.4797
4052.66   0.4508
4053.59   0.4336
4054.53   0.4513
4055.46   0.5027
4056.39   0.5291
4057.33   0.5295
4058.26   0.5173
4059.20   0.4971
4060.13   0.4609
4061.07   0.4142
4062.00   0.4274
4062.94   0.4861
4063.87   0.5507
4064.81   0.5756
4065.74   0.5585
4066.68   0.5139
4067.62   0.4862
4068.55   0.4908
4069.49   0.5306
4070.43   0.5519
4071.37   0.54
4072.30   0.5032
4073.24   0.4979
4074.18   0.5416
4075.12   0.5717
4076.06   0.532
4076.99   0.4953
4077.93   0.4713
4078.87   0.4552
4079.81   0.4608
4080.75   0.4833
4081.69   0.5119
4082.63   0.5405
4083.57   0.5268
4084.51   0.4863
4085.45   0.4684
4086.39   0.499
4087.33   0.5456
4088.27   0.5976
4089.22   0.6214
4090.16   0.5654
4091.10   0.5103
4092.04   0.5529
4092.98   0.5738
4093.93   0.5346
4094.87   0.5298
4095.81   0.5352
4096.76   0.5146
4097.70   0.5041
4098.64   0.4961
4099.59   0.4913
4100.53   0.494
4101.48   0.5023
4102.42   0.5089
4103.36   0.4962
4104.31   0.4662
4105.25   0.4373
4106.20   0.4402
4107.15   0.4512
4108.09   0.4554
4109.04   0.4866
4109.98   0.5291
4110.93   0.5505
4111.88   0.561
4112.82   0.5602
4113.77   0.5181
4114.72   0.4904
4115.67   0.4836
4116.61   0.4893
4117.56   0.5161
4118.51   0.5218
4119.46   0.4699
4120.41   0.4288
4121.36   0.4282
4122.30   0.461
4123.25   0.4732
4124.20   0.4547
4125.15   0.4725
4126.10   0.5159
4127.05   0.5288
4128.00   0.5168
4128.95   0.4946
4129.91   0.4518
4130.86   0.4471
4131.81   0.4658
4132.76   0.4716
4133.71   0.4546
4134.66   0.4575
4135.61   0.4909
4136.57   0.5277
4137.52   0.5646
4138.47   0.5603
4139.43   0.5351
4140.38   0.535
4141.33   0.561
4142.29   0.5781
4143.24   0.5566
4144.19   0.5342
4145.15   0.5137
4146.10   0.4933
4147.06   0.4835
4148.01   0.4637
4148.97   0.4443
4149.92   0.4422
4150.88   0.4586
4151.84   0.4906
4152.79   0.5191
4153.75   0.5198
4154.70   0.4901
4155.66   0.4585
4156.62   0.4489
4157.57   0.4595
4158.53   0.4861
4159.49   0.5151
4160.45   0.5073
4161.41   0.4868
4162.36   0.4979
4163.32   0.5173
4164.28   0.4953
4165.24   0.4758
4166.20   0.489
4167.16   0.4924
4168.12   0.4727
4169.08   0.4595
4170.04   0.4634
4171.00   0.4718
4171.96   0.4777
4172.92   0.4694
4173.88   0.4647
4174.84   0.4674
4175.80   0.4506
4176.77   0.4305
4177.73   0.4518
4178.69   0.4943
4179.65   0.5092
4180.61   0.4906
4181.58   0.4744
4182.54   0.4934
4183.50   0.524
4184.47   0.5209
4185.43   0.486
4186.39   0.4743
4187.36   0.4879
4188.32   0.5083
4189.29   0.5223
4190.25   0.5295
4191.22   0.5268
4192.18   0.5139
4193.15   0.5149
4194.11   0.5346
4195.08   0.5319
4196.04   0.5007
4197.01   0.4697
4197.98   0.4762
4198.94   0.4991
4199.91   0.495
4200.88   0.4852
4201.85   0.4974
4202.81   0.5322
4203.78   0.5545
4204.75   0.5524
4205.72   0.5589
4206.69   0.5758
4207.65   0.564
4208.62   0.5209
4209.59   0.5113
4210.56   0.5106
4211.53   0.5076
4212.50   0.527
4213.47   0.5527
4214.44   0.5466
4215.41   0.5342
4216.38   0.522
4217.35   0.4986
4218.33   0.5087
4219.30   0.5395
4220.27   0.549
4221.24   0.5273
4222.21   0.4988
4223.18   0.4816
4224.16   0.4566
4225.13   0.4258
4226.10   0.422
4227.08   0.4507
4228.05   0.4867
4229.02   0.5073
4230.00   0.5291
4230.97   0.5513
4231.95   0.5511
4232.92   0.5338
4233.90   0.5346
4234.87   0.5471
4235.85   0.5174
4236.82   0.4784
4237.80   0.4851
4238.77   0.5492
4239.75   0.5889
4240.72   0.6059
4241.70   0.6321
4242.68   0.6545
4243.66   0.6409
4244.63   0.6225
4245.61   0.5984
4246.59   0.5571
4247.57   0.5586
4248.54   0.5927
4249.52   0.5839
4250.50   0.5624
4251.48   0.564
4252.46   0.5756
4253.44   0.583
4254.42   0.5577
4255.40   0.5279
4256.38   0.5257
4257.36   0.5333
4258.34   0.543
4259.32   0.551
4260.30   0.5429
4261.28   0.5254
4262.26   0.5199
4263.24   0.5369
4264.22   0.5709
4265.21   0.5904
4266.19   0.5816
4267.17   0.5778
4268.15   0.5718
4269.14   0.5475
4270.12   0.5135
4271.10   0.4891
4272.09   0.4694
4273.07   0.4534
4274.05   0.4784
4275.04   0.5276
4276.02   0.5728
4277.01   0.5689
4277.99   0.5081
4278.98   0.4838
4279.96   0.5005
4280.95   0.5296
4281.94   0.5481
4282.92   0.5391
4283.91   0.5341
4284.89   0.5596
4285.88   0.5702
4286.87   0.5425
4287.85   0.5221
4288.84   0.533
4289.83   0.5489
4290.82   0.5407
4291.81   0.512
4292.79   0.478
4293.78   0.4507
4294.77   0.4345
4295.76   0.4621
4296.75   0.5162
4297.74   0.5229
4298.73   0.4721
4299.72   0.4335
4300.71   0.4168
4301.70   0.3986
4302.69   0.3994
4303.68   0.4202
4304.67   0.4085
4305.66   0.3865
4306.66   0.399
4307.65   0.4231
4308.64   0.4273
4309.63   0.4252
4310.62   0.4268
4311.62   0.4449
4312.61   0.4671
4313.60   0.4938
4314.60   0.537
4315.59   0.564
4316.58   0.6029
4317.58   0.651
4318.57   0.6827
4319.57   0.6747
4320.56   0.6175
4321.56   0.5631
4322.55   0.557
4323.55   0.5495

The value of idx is 0.481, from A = 0.478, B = 0.476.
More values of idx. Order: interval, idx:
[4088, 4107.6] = 0.520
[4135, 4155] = 0.506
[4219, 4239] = 0.493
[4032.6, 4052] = 0.510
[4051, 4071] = 0.496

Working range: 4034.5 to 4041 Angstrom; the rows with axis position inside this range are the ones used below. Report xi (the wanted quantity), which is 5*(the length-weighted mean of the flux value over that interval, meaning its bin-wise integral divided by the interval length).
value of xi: 2.73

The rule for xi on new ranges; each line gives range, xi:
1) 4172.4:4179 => 2.30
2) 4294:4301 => 2.33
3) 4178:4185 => 2.50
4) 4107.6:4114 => 2.62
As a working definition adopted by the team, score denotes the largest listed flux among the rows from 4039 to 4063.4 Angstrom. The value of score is 0.5441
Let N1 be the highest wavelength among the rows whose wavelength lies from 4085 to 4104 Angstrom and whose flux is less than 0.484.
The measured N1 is 4085.45 Angstrom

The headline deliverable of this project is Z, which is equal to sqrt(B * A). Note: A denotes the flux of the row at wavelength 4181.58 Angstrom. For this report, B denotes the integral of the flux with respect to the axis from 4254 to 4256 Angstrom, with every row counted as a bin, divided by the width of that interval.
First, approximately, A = 0.4744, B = 0.54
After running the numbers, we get 0.51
